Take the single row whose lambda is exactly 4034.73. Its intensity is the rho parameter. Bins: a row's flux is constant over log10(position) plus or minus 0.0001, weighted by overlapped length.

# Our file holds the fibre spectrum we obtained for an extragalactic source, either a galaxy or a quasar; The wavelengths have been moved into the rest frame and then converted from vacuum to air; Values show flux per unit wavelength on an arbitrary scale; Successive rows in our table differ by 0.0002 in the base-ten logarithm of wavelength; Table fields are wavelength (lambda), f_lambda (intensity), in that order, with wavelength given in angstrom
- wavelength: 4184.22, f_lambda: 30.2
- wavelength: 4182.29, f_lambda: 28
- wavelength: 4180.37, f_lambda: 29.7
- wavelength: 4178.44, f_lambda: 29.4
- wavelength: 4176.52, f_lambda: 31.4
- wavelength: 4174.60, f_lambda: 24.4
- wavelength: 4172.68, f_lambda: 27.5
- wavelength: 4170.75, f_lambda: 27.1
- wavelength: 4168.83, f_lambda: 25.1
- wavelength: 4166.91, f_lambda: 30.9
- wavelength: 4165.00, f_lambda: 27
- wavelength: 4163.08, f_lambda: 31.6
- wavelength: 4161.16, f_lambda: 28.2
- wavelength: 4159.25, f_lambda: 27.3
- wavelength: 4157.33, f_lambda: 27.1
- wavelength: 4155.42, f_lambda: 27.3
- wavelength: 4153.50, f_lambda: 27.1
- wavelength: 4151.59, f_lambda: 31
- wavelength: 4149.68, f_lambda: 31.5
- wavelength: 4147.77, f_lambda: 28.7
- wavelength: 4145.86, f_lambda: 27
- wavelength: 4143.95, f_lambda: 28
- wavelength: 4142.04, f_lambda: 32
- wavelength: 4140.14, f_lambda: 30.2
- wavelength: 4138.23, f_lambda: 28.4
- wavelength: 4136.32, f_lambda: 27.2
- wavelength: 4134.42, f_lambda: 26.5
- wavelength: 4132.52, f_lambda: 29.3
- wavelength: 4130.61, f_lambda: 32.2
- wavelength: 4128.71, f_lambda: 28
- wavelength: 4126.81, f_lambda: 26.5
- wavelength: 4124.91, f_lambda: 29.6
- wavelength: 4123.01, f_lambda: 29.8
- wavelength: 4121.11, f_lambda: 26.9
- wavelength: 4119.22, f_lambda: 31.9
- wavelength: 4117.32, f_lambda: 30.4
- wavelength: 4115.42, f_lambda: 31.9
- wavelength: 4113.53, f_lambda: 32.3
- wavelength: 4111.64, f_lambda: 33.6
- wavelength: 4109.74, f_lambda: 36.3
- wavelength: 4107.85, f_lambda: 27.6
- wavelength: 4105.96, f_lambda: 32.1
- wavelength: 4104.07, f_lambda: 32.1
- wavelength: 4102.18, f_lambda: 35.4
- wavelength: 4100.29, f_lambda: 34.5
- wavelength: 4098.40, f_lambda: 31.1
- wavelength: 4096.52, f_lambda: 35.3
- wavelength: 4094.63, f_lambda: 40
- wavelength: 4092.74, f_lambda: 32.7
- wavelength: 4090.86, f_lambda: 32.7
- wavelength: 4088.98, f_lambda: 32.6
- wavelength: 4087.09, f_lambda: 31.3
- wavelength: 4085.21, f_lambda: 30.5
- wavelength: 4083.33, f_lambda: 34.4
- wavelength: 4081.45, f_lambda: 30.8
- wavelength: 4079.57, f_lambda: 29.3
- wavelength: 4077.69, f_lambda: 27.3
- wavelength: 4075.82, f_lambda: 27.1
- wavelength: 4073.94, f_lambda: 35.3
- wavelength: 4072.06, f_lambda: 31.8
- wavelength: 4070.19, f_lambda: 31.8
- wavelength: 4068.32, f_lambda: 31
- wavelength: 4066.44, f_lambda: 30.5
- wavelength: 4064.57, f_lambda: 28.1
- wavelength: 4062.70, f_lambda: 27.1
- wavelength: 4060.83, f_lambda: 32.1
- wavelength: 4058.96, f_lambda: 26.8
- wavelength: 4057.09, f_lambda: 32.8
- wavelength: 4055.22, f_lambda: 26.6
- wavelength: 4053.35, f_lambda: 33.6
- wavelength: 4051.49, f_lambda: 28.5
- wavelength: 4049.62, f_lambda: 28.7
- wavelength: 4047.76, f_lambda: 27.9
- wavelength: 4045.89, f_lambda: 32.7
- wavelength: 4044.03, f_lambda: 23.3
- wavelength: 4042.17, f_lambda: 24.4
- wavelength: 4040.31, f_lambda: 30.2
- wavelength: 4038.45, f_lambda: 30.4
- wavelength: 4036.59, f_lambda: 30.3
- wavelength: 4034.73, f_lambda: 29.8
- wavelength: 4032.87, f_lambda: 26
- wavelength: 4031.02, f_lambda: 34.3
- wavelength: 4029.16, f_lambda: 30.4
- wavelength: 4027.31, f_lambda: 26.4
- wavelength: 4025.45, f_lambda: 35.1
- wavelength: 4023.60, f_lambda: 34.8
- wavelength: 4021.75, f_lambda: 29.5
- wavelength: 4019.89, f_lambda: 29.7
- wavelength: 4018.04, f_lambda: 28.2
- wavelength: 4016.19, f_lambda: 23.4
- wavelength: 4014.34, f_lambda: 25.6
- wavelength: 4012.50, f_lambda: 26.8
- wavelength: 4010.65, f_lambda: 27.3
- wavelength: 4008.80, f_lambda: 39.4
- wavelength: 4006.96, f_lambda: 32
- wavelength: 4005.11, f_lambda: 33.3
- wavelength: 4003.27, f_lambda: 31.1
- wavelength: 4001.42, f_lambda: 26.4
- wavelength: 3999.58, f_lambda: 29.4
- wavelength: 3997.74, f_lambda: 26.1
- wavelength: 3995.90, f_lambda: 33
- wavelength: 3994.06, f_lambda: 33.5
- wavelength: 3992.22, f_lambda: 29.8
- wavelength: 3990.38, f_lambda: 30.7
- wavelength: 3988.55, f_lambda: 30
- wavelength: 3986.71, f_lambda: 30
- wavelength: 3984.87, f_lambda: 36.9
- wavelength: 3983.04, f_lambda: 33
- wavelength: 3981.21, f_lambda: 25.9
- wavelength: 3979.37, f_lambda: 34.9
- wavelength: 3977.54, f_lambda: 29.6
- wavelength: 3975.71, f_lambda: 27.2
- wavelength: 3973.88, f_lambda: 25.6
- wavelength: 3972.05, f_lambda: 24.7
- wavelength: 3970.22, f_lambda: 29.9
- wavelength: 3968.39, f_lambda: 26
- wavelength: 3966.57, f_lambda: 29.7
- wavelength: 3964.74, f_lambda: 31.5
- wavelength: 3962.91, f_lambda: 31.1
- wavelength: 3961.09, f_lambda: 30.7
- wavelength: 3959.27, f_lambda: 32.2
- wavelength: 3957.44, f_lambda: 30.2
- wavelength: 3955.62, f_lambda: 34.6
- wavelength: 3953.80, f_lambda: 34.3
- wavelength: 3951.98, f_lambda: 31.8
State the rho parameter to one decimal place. 29.8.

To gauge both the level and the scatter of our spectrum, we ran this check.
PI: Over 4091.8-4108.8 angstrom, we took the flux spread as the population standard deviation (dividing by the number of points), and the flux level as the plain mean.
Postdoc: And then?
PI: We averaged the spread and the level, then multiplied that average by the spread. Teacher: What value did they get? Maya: 60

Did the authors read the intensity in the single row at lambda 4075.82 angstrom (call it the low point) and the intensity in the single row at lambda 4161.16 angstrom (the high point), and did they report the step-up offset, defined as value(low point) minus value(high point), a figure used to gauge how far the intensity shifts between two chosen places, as -1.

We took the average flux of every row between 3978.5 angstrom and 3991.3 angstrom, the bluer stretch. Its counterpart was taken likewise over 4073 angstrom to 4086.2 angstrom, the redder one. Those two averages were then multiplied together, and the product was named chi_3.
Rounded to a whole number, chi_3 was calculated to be 970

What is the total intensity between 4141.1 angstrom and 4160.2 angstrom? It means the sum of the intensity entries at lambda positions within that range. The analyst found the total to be 287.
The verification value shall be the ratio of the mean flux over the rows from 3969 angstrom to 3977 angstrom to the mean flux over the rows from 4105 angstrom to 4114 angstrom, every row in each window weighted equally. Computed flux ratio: 0.83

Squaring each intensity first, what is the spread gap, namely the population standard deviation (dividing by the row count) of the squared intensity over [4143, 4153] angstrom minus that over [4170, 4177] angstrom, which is -38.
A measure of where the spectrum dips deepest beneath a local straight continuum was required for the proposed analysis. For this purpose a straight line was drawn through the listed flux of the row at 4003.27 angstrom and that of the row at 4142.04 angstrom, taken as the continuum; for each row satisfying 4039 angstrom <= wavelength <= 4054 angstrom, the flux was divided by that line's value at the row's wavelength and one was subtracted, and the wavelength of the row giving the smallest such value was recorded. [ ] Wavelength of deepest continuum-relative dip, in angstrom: 4044.03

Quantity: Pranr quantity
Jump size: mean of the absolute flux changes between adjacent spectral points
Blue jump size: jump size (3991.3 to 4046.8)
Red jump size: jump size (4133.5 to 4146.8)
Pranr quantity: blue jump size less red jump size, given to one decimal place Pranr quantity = 1.9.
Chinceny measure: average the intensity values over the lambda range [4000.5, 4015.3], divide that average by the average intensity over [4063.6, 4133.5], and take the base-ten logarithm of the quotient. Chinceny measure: -0.02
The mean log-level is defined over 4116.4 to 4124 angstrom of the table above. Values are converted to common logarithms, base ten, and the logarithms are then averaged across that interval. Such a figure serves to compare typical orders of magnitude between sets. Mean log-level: 1.47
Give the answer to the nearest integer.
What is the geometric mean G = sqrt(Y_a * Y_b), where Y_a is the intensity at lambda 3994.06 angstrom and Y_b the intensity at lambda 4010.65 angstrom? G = 30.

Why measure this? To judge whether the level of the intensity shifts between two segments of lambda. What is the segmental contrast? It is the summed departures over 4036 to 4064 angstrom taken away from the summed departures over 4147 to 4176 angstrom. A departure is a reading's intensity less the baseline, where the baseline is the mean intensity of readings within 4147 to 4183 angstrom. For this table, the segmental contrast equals -14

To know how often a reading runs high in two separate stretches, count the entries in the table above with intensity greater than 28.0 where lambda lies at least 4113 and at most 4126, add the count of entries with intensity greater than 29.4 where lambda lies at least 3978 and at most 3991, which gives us 12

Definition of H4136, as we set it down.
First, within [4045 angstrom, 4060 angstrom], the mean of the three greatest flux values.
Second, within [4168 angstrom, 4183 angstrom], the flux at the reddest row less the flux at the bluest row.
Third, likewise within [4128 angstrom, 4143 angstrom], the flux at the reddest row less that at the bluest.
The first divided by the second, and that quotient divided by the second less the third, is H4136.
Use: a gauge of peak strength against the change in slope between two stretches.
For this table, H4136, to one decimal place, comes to -10.4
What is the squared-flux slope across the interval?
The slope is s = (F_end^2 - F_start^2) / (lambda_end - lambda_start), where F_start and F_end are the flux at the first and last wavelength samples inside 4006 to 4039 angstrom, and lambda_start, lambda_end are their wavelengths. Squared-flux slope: -3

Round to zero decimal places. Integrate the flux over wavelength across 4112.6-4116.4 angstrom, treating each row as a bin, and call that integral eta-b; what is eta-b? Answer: 122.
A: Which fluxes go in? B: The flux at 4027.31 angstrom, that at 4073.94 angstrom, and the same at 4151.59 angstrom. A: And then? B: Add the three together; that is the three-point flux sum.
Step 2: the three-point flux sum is 93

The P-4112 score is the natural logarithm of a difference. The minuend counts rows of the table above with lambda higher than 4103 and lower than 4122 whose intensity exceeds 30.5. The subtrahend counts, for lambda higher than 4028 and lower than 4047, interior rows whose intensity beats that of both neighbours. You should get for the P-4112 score 1.6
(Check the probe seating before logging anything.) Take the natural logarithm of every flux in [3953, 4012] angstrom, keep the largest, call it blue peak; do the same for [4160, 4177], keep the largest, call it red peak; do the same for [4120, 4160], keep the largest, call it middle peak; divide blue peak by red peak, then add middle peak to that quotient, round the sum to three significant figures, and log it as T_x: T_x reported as 4.54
